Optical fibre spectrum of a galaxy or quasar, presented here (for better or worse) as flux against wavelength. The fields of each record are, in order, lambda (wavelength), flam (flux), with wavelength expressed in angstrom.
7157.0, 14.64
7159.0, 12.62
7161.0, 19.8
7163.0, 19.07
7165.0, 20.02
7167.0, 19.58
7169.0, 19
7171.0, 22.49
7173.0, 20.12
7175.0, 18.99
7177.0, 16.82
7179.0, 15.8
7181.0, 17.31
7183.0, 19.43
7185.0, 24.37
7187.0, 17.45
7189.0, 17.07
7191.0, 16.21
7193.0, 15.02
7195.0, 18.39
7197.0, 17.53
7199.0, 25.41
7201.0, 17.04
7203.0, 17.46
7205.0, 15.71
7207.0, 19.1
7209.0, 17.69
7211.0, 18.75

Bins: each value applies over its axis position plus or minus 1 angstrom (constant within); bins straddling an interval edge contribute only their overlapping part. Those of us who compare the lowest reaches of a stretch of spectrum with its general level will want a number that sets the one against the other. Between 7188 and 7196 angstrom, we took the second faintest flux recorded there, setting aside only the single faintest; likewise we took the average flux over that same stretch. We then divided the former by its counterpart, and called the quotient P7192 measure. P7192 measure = 0.972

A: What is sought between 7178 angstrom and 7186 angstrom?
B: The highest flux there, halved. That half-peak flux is 12.2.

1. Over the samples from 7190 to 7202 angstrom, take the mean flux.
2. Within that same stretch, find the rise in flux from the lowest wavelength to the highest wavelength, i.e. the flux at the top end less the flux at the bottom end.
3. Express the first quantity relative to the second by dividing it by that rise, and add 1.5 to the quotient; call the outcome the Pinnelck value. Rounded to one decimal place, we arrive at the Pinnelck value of 23.5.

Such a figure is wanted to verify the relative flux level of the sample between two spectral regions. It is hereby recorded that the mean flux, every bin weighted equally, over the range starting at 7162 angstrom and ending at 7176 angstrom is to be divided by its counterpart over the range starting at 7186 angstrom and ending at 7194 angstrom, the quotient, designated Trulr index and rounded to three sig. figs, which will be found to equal 1.21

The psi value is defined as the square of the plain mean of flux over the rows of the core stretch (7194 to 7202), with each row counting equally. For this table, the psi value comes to 384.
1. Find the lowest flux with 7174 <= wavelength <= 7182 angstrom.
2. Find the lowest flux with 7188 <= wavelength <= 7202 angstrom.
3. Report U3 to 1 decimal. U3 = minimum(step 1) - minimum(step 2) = 0.8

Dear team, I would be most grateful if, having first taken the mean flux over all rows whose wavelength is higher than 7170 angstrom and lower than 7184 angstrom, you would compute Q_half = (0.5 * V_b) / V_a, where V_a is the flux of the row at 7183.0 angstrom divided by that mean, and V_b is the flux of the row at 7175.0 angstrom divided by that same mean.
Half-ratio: 0.49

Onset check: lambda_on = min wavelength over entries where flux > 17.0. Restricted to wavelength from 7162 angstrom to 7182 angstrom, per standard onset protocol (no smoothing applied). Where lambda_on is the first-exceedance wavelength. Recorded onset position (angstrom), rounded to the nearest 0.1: 7163.0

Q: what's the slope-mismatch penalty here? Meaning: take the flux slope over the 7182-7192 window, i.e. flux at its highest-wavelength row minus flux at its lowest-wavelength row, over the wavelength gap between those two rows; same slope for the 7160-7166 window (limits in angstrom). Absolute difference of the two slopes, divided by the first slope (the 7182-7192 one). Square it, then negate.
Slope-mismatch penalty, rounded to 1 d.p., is -1.3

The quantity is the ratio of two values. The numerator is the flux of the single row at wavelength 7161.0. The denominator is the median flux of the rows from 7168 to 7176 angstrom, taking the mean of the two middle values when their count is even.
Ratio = 1.01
